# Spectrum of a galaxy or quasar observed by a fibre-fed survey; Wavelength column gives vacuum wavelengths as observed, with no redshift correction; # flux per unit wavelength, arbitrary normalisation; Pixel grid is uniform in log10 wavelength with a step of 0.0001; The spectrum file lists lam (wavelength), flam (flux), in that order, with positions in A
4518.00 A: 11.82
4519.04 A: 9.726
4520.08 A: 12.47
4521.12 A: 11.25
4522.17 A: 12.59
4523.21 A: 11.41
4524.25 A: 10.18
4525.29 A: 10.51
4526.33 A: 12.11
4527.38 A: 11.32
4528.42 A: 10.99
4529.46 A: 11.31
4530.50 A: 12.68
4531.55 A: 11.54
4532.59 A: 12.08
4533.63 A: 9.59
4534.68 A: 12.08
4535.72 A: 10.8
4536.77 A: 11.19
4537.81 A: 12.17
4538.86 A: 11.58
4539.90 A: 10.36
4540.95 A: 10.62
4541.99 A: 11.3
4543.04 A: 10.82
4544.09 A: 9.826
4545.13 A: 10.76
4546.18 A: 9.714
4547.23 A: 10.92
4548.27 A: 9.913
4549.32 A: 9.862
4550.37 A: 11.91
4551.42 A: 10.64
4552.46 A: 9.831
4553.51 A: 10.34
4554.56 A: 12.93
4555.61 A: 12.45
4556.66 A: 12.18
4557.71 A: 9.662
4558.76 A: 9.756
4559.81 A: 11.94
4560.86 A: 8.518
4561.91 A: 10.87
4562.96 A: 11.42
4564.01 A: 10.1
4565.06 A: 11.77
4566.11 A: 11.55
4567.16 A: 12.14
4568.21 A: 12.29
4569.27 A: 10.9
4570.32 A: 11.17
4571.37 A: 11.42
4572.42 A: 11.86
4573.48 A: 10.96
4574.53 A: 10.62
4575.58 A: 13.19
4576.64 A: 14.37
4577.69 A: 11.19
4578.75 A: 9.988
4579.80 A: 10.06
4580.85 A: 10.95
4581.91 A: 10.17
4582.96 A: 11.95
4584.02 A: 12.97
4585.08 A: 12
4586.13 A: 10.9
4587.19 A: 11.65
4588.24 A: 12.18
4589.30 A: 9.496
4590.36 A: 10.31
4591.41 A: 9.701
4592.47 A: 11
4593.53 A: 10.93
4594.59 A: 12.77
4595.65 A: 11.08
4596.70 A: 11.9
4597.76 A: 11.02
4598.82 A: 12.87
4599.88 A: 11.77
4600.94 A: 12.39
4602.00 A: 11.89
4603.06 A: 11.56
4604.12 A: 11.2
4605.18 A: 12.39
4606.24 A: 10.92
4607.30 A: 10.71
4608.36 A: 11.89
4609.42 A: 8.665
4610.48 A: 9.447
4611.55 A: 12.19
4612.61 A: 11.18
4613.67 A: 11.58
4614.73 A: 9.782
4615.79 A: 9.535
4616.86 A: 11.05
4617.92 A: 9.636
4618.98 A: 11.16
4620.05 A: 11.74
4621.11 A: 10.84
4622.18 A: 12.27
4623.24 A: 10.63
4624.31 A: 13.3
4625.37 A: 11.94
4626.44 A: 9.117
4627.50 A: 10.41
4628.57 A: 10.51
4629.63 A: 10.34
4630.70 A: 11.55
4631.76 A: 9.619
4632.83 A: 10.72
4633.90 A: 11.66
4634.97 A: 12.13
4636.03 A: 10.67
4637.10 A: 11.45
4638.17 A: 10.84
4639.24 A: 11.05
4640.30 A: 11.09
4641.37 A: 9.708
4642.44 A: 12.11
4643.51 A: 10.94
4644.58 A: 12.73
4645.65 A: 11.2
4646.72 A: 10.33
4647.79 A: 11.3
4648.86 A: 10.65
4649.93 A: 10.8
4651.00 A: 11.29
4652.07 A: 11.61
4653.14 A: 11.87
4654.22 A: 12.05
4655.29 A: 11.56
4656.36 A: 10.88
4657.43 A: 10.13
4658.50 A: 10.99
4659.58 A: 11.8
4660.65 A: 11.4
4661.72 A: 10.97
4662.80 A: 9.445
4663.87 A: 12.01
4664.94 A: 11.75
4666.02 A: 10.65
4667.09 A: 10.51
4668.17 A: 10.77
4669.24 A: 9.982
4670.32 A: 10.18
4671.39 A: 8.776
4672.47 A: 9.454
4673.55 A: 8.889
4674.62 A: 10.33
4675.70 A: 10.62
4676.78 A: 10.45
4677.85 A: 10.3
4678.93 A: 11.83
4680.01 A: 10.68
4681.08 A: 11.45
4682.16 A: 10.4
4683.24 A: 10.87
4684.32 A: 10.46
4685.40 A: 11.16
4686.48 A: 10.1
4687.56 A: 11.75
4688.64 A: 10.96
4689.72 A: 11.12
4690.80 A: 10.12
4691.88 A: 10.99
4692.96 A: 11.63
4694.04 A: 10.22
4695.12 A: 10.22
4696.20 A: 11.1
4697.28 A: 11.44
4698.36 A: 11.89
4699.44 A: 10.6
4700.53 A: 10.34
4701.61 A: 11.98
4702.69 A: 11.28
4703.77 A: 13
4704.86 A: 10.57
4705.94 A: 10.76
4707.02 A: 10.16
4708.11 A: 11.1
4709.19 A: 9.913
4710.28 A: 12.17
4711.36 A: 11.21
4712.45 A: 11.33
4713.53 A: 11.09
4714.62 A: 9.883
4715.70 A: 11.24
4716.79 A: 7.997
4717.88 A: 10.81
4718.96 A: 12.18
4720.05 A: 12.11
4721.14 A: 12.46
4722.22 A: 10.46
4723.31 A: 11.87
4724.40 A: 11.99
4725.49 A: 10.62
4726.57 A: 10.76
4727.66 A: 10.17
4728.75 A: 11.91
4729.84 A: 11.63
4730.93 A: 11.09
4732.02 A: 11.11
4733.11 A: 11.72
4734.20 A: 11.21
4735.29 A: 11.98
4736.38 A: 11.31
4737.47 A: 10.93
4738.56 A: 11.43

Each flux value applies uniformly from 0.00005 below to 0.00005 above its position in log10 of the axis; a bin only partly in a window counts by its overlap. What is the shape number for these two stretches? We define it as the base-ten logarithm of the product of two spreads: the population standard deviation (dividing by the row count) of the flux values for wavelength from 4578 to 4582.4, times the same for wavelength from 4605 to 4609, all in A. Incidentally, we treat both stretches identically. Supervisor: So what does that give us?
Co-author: -0.58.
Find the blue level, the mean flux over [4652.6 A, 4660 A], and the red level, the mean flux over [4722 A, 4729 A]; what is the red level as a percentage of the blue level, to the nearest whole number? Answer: 98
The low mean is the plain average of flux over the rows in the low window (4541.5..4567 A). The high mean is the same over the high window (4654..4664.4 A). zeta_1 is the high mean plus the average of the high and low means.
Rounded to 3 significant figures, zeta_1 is 22.1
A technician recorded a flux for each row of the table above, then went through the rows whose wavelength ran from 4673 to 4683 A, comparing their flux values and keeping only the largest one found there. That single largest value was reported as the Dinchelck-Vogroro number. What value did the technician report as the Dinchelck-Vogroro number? 11.83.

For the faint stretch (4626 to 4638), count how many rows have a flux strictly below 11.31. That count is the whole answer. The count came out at 7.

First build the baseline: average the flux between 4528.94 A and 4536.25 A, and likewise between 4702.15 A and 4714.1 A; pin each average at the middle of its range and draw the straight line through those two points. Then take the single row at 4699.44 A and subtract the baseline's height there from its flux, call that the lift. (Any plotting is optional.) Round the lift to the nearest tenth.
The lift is -0.6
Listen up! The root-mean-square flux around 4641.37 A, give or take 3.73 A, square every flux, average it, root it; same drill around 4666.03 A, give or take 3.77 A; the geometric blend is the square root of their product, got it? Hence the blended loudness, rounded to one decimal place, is 11.0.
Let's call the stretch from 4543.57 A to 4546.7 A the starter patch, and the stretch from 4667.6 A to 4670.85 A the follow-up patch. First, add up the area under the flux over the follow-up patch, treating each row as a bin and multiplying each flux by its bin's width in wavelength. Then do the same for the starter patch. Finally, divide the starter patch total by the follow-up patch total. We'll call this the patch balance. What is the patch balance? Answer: 0.95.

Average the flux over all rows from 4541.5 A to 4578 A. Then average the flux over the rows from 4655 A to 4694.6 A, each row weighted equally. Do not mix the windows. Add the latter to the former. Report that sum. 21.8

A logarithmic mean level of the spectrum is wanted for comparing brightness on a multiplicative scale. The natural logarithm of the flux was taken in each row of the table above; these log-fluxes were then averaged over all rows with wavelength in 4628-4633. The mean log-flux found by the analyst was 2.35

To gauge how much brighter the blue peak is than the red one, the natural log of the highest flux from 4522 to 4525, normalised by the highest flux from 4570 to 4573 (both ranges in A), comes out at 0.06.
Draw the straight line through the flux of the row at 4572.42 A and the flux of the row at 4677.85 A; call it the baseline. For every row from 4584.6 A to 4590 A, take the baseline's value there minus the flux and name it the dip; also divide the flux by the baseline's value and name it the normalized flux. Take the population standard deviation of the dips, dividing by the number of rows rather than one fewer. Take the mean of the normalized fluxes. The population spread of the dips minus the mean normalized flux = 0.0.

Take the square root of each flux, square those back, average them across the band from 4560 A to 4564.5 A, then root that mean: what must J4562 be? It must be 3.20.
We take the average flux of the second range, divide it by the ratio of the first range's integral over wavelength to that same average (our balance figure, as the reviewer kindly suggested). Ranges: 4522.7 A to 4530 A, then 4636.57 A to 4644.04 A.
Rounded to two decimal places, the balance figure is 1.50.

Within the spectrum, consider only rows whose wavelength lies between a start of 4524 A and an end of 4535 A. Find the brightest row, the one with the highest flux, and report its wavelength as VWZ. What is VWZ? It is 4530.50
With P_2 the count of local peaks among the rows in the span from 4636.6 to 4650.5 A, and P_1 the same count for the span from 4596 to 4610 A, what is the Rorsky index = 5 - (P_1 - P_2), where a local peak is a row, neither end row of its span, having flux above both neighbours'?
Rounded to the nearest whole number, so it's 5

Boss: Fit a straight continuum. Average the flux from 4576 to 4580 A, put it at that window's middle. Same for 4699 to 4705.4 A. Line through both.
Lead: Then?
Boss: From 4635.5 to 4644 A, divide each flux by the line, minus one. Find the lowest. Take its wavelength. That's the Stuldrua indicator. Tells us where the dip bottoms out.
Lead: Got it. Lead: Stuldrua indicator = 4641.37 A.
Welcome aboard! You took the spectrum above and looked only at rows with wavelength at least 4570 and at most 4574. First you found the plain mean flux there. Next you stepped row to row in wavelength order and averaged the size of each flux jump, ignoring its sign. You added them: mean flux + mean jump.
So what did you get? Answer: 11.9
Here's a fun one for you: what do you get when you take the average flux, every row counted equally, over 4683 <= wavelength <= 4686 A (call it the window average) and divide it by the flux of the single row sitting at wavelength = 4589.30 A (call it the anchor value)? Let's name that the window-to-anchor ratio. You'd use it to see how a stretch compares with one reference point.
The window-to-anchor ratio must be 1.14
